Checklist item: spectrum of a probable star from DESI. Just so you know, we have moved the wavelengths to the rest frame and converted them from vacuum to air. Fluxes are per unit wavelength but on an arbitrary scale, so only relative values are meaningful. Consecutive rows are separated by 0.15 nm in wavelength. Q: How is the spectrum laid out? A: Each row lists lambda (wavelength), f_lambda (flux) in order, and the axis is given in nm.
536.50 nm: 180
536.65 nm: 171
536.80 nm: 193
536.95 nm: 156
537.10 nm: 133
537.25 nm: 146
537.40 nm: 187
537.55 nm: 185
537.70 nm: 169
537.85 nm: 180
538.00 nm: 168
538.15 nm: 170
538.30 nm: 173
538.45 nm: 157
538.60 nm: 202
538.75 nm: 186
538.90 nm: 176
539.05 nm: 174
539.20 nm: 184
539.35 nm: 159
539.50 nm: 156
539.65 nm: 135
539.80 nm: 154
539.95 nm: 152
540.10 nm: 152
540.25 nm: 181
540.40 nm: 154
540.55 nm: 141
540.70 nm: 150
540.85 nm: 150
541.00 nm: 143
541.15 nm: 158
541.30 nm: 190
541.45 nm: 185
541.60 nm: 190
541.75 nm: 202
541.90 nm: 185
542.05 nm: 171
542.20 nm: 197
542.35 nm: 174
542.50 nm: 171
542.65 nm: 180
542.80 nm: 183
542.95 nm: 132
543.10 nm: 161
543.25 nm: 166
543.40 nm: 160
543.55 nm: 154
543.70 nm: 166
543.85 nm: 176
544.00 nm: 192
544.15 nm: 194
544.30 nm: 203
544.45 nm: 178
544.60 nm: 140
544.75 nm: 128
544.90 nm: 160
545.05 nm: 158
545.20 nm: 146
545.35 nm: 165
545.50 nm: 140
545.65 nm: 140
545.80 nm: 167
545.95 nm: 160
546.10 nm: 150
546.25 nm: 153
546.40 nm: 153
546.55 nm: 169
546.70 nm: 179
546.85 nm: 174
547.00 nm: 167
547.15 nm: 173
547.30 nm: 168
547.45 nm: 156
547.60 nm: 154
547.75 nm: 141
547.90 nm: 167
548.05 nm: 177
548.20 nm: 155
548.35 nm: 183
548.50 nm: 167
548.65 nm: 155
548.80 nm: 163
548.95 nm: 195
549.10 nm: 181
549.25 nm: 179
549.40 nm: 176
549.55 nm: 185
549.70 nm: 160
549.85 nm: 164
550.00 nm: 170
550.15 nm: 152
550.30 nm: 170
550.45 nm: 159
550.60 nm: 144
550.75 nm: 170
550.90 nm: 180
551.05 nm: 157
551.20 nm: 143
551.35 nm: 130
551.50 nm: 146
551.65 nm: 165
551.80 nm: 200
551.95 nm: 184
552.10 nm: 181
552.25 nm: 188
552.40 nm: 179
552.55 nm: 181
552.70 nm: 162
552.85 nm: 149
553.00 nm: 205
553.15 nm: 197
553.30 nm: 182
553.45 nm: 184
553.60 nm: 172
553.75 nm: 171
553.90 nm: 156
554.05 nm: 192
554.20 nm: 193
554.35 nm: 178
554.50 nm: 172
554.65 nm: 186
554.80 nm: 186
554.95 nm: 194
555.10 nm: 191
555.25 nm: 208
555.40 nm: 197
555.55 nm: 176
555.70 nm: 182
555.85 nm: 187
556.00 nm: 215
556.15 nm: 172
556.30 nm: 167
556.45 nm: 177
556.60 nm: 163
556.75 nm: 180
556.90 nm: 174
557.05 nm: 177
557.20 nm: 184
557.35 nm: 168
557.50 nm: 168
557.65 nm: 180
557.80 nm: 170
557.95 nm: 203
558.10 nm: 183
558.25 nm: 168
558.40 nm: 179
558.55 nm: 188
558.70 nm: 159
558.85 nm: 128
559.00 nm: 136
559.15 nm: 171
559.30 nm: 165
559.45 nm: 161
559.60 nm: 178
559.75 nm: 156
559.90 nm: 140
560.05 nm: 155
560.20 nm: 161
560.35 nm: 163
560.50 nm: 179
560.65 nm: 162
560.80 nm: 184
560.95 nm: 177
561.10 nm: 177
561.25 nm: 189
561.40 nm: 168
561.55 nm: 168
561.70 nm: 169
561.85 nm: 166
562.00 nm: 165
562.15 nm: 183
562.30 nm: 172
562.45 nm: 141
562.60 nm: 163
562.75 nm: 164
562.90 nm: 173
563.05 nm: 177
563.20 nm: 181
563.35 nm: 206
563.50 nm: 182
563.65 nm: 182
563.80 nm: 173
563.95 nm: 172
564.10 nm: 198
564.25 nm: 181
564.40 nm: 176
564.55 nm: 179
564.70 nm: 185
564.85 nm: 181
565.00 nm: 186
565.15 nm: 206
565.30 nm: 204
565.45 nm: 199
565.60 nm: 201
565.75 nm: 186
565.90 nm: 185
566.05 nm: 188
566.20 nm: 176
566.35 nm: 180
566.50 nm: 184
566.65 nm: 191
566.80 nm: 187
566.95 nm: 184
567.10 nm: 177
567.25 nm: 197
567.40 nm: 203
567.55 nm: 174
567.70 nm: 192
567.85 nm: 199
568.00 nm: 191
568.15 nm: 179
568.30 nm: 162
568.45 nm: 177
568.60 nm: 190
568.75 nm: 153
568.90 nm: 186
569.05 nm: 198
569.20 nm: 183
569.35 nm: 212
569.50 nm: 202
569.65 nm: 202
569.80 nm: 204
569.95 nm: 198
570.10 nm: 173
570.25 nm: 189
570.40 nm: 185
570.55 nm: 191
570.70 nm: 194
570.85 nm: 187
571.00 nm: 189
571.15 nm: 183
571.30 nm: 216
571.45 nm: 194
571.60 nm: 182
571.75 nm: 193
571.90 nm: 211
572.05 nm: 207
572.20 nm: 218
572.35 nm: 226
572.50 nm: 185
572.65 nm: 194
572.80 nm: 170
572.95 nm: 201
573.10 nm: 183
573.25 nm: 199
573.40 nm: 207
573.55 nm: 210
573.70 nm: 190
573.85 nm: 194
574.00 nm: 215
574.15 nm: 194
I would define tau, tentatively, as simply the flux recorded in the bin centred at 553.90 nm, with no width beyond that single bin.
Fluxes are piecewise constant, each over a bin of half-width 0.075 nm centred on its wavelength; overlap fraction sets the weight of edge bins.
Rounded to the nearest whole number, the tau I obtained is 156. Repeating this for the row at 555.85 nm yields 187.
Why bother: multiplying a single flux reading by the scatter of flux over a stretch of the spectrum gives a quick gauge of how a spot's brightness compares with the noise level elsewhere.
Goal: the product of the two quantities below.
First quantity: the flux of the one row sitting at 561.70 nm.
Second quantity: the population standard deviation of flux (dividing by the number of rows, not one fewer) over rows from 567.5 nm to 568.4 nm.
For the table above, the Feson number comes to 2114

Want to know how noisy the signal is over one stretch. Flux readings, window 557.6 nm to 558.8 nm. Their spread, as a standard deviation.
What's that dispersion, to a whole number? 13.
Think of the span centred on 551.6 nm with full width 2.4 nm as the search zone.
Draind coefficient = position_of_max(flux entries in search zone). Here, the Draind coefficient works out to 551.80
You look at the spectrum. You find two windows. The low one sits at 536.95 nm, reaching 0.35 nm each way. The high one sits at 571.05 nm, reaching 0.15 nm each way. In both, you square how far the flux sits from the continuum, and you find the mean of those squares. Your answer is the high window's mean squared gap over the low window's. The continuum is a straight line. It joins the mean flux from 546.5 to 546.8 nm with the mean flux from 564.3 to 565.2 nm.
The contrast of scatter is 0.0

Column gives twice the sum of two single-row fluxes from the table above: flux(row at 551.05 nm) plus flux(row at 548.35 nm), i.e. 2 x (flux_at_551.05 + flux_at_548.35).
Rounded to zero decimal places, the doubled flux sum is 680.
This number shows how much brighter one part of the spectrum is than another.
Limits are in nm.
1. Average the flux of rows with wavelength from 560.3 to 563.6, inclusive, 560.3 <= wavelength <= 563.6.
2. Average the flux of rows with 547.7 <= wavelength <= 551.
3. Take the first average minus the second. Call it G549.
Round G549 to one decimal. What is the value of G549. 5.3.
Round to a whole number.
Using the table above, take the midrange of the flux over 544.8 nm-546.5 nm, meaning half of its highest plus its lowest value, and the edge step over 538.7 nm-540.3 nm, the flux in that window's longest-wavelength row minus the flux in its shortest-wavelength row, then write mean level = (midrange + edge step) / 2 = 74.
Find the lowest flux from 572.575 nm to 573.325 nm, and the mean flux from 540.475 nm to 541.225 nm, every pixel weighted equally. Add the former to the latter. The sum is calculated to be 318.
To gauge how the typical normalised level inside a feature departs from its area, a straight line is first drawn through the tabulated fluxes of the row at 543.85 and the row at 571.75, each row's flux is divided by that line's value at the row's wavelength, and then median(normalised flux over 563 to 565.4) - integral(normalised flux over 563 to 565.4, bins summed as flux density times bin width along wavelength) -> -1.40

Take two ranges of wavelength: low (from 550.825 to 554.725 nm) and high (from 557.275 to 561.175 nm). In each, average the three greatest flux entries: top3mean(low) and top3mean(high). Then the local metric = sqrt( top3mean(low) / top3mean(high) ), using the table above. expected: 1.02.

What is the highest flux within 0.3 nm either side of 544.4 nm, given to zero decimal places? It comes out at 203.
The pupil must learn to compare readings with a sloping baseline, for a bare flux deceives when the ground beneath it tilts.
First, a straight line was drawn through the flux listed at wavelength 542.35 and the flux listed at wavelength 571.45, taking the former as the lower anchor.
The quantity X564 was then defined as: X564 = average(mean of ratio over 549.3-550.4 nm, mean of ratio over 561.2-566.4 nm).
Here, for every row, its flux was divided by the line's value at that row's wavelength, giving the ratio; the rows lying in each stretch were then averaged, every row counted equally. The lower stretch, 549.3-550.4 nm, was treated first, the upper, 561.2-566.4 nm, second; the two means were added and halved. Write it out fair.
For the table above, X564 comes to 0.9464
